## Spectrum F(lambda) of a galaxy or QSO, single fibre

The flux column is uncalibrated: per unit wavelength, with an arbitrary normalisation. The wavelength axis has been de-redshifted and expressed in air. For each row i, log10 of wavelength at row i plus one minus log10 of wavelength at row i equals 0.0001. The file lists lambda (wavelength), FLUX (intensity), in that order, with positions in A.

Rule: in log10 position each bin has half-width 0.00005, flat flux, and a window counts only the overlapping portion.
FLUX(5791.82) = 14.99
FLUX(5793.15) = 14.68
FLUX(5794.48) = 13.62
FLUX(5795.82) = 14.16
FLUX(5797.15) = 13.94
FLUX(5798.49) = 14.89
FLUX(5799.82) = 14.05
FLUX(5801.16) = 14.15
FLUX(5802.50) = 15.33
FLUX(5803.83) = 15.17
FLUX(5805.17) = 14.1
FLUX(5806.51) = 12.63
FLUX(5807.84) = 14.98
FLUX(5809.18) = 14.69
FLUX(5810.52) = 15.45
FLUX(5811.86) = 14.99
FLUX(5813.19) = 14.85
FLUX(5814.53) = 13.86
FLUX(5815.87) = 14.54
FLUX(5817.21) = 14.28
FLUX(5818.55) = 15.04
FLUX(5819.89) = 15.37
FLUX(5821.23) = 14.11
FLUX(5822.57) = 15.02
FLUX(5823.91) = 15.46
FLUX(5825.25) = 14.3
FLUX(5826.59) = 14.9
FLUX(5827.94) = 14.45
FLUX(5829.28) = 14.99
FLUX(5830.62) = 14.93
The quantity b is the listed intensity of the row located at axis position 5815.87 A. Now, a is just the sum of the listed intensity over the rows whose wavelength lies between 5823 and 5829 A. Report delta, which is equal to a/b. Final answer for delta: 4.07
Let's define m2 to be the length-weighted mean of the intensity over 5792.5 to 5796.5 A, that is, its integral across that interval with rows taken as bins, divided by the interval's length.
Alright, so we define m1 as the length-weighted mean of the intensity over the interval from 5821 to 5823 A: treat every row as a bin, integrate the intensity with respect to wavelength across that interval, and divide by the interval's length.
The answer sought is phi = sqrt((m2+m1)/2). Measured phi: 3.79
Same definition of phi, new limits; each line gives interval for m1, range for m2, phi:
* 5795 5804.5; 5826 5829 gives 3.82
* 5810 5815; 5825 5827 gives 3.84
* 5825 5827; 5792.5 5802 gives 3.80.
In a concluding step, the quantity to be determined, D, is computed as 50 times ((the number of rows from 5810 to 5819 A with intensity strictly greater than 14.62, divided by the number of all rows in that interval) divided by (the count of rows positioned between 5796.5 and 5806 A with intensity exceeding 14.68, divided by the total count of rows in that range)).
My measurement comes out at 67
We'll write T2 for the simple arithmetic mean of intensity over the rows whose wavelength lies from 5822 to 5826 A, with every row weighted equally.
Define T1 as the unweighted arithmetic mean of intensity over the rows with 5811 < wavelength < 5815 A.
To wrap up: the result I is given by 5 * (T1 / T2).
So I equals 4.88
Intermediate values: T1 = 14.6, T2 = 14.9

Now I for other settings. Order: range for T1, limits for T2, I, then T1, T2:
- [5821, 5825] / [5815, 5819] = 5.08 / 14.9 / 14.6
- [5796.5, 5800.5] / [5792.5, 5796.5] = 5.05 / 14.3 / 14.2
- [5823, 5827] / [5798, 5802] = 5.18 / 14.9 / 14.4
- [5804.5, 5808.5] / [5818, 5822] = 4.68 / 13.9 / 14.8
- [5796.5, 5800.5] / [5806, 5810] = 5.07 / 14.3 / 14.1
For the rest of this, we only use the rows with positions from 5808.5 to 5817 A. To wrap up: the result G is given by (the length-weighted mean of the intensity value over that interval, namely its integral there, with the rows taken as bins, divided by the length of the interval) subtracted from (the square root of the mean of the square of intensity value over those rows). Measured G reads 0.034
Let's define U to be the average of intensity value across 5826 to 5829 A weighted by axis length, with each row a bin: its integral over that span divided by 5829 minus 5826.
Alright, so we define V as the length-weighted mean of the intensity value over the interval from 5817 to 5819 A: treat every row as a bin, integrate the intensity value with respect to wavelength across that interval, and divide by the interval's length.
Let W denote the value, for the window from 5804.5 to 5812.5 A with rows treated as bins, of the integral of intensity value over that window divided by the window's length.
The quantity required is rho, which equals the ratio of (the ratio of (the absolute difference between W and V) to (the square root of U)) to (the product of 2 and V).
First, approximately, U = 14.7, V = 14.7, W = 14.5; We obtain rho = 0.002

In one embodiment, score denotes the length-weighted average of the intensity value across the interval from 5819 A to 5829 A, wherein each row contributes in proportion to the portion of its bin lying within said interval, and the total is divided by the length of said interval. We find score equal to 14.8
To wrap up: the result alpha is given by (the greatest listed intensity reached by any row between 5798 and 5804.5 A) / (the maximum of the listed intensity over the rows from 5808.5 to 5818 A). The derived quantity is 0.99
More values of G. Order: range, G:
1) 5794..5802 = -0.016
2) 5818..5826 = 0.003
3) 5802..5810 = 0.025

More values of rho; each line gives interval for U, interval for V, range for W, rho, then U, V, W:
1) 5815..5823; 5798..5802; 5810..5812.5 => 0.008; 14.7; 14.4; 15.2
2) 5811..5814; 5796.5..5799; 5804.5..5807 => 0.009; 14.9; 14.4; 13.4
